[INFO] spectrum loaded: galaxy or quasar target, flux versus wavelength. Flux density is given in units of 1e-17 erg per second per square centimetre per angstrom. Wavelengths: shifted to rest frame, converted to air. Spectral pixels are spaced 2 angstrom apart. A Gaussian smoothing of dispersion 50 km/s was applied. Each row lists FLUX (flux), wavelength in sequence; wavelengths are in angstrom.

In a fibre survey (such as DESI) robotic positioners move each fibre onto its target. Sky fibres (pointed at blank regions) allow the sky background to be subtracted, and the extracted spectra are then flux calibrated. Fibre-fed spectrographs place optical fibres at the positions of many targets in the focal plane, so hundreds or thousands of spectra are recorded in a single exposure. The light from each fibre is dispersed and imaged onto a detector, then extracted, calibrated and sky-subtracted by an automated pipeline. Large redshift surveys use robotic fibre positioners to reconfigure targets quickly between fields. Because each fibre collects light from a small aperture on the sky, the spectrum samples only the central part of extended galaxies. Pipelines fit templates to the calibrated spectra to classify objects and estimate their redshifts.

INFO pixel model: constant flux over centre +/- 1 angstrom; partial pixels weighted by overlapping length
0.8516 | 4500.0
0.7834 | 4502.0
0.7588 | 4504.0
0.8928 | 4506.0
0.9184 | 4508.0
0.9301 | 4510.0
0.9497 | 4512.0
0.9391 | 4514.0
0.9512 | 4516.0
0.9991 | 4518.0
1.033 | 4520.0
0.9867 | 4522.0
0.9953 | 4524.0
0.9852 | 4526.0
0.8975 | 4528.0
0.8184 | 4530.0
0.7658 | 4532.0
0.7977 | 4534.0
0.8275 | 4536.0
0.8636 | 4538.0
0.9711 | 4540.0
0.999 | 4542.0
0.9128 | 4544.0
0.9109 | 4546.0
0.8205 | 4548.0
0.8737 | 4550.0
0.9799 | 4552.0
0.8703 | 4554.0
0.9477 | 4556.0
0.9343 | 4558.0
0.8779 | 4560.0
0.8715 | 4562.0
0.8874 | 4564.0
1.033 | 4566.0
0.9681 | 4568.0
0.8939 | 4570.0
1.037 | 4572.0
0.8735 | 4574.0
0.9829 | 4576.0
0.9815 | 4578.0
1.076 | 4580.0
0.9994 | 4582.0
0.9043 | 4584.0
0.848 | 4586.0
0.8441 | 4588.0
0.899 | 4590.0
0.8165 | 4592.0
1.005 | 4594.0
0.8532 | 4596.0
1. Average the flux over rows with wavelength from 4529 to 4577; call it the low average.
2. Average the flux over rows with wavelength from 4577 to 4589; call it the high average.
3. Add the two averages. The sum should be 1.85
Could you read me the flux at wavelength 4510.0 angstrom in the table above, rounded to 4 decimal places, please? 0.9301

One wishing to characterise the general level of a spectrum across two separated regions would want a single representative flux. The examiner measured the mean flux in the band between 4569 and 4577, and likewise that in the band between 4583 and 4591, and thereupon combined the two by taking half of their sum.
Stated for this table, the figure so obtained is 0.910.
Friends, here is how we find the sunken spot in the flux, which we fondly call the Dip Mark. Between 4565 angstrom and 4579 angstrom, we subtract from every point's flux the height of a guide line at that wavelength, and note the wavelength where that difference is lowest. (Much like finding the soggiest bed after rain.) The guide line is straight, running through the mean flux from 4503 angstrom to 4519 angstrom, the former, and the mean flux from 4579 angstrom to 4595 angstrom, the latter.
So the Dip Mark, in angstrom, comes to 4574.0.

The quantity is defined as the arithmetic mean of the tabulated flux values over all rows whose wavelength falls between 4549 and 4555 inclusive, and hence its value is 0.91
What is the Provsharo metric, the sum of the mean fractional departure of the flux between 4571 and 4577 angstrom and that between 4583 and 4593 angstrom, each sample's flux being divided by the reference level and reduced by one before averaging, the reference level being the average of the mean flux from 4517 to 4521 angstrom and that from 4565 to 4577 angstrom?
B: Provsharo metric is -0.16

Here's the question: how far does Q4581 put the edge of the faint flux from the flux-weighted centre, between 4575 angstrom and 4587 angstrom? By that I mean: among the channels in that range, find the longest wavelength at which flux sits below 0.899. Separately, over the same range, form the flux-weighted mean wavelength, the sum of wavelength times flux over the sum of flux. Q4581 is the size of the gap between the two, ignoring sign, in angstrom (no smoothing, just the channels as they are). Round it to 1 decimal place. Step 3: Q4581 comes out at 5.2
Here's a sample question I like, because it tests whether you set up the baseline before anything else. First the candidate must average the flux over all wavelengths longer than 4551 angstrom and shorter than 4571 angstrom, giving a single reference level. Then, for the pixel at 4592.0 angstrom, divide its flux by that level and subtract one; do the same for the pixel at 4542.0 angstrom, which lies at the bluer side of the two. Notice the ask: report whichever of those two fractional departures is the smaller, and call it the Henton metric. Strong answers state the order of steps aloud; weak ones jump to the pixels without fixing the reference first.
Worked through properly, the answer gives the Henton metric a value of -0.119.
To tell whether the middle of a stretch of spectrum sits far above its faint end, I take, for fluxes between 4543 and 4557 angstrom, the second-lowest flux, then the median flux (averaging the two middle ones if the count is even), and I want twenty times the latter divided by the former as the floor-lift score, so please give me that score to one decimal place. 20.9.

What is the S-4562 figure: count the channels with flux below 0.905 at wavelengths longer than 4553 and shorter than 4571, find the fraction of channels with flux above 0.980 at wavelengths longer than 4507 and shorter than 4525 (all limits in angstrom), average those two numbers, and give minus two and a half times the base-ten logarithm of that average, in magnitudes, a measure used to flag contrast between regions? -1.1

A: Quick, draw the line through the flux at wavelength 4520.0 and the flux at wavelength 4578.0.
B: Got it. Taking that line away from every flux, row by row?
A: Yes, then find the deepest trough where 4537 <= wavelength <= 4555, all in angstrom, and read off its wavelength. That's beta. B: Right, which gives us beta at 4548.0 angstrom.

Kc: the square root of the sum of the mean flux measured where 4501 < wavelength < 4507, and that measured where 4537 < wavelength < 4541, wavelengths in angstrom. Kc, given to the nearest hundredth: 1.31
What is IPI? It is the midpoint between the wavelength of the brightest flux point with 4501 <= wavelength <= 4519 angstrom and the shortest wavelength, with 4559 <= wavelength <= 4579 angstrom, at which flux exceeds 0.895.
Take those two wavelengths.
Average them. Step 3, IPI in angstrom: 4542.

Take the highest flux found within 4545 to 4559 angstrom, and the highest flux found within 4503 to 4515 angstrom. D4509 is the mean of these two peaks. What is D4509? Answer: 0.96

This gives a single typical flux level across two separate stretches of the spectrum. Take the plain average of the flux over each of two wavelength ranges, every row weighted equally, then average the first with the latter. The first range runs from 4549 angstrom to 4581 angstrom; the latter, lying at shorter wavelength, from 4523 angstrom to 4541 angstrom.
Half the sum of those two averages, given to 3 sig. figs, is 0.912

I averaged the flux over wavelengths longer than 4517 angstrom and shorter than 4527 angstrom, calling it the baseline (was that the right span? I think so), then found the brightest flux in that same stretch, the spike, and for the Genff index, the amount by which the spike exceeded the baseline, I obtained 0.03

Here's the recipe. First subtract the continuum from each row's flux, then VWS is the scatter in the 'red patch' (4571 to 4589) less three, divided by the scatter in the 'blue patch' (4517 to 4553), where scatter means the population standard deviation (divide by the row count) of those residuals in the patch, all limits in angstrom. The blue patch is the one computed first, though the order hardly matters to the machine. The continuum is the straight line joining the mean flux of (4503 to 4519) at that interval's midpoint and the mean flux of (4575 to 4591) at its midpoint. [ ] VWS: -35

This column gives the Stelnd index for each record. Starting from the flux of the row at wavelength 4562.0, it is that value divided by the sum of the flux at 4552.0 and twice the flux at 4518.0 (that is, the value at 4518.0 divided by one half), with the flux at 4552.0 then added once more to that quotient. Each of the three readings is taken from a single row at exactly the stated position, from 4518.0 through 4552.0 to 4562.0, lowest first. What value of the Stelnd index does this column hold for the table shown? 1.27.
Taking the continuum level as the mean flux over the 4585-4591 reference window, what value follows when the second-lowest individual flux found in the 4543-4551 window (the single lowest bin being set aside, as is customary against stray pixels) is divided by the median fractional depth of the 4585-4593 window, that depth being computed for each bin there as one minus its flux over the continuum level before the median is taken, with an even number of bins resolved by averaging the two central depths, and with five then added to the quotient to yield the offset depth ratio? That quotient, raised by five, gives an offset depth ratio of 48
